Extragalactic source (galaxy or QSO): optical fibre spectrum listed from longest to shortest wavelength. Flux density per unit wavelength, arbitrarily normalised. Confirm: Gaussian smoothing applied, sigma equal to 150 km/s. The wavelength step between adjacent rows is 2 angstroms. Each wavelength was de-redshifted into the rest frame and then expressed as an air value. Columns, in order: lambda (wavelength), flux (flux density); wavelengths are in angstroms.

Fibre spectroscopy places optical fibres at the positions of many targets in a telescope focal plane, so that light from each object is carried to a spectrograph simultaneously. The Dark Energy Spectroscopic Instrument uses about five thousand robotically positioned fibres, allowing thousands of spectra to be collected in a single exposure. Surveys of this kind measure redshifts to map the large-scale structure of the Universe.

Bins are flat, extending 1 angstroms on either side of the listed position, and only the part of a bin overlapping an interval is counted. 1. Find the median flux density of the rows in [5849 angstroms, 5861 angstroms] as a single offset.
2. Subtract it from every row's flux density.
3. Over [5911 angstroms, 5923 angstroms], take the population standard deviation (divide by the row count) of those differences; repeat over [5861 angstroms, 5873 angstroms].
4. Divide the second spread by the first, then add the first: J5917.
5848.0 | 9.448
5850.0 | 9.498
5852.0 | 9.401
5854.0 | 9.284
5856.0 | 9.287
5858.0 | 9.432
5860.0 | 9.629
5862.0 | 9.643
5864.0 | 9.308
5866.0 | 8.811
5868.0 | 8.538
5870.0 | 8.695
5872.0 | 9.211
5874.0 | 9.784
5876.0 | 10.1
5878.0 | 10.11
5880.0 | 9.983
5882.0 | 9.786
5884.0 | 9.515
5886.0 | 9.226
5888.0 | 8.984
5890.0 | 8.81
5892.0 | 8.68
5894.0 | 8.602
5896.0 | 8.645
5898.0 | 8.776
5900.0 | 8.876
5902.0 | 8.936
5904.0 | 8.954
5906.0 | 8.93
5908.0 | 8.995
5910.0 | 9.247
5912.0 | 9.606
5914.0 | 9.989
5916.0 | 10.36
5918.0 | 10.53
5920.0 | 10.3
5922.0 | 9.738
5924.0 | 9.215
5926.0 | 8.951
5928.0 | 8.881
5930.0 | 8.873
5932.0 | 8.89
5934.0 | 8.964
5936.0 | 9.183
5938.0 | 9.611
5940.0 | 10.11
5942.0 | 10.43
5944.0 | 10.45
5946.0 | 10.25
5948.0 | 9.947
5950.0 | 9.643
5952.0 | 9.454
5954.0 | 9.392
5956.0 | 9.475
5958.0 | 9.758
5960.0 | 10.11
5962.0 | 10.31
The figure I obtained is 1.5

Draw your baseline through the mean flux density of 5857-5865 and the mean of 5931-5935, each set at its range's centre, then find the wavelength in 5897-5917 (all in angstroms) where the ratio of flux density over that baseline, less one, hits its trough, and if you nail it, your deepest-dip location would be 5898.0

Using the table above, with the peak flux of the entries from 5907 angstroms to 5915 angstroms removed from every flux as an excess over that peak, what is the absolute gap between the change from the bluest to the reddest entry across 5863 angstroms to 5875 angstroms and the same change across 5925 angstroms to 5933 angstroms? 0.5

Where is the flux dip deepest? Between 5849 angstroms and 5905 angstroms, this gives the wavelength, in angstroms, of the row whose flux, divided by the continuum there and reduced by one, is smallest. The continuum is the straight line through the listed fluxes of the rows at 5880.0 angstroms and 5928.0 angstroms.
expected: 5868.0 angstroms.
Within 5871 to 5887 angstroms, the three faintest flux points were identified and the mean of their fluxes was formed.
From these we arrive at 9.32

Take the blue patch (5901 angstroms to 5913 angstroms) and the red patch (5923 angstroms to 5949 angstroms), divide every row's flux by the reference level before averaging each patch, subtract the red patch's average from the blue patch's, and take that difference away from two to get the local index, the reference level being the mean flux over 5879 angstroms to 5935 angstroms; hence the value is 2.04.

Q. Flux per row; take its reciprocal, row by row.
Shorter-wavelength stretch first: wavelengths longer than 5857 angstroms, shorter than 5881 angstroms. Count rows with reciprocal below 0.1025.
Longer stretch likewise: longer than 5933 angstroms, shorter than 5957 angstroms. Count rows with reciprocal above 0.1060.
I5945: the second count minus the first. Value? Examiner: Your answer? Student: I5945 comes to -1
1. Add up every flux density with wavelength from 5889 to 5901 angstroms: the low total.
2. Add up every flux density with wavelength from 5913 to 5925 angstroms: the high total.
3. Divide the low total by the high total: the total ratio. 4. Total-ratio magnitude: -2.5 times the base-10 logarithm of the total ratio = 0.15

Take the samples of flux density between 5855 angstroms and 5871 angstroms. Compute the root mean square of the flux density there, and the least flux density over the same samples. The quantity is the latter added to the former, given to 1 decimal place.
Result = 17.7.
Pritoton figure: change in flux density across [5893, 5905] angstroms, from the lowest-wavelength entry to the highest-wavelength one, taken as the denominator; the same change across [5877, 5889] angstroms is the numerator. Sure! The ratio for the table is -3.2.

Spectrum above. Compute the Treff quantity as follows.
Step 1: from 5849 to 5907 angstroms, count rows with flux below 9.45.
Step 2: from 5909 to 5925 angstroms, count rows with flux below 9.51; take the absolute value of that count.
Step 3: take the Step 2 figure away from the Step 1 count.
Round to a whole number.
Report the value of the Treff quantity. 18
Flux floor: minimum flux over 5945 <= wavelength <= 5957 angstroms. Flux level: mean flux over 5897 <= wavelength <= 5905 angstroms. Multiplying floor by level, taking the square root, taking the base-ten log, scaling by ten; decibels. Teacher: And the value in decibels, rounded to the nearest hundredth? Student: 9.61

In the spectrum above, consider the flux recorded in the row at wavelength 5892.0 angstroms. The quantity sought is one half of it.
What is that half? 4.34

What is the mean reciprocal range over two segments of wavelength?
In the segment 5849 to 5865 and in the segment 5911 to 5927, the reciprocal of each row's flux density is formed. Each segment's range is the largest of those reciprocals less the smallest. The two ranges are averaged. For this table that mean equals 0.0104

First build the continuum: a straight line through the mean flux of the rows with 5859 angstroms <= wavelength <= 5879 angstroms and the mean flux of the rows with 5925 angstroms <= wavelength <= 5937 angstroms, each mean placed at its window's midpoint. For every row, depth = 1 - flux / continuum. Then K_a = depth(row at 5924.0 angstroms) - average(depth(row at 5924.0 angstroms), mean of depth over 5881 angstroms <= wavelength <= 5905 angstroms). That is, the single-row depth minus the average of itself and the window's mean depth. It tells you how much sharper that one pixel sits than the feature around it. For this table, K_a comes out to -0.024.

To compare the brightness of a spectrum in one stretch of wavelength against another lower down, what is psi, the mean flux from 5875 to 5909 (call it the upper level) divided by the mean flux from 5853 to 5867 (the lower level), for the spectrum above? 0.98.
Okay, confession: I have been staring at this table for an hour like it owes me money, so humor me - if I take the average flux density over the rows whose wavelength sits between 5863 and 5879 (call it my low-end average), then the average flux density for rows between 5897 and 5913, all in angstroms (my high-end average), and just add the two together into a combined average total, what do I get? 18.4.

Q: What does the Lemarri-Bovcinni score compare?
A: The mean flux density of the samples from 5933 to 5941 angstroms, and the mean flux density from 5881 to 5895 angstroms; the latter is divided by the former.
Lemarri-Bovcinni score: 0.96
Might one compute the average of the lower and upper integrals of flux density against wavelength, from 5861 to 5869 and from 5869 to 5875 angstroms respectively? 64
